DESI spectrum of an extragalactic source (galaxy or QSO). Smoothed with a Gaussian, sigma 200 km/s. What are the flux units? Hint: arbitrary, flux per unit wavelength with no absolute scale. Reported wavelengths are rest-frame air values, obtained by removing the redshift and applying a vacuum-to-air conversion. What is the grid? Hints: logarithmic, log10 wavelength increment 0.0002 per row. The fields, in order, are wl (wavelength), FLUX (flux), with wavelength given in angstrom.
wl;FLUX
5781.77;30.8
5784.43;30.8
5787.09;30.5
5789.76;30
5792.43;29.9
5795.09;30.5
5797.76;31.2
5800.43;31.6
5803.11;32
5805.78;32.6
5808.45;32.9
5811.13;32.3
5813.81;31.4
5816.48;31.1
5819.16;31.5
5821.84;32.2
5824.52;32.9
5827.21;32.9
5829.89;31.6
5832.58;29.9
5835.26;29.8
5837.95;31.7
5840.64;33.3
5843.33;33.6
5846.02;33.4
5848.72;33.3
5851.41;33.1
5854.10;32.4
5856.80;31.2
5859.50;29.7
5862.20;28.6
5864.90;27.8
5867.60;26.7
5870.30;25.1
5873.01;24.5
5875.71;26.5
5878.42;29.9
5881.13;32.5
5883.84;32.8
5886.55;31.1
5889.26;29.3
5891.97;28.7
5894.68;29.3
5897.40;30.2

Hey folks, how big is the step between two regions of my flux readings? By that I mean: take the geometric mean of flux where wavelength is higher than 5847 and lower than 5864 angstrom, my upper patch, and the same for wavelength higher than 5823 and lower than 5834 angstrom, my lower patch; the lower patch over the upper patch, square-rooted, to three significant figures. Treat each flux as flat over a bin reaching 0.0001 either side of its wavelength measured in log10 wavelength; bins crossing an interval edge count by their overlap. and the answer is 1.01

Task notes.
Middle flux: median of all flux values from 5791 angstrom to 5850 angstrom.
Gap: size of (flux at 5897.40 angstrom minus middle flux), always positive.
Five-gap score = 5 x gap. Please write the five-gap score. 8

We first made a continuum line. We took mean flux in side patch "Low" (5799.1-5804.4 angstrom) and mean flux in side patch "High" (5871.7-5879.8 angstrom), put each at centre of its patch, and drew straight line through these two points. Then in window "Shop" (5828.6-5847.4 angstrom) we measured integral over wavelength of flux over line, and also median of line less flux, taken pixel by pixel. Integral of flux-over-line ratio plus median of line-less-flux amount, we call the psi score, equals 18.1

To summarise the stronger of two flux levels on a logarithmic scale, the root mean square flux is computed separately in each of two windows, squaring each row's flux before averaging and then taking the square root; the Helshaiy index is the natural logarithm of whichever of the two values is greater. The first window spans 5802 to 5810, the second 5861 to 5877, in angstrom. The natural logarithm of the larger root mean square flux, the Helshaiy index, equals 3.48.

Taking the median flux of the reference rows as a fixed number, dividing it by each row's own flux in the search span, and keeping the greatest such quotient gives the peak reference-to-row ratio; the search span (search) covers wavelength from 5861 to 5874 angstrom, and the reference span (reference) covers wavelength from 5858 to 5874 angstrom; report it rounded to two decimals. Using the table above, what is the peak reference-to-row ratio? 1.11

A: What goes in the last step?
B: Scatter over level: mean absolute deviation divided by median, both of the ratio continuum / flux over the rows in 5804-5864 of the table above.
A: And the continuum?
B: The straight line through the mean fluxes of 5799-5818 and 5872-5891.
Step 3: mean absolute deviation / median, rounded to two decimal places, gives 0.04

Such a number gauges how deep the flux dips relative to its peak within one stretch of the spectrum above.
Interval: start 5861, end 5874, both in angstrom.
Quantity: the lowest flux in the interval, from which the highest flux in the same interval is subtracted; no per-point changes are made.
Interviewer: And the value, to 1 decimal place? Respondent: -4.1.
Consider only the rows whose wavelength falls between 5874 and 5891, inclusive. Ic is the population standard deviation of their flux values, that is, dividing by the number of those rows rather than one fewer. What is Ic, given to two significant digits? 2.1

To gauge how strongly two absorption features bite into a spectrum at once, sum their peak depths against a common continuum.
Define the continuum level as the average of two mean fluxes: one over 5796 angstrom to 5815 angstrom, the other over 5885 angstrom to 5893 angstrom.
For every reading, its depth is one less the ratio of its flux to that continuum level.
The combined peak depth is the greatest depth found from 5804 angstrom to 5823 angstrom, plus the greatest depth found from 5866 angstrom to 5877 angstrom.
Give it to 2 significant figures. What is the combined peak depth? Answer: 0.20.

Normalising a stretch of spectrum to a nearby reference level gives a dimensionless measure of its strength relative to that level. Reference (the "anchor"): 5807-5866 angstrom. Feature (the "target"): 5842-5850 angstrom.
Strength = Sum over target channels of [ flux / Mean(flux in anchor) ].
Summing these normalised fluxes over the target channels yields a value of 3.17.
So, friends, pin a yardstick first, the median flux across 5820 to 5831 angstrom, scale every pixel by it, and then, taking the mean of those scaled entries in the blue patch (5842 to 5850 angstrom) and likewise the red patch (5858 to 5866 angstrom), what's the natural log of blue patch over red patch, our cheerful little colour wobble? 0.15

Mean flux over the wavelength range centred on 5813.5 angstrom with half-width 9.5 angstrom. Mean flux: 32.0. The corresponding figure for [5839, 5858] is 32.9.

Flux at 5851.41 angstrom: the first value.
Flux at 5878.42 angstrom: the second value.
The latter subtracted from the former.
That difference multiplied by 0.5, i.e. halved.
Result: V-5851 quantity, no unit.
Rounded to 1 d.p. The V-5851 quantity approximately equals 1.6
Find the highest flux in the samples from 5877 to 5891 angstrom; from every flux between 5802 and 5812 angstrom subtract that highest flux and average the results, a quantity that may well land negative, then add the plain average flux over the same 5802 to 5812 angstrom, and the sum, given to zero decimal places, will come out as 32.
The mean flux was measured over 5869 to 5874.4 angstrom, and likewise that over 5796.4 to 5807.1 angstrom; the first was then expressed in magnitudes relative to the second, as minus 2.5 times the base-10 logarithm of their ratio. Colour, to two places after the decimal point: 0.27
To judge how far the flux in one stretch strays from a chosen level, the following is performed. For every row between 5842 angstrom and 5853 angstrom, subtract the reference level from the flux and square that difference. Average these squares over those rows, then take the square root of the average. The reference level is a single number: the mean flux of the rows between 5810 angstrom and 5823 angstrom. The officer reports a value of 1.7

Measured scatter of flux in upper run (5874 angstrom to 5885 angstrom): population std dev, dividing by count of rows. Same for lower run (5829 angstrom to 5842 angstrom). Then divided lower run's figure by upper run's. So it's 0.51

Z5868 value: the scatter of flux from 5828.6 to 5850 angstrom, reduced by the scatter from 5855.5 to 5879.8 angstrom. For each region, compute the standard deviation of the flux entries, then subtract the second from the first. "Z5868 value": -0.7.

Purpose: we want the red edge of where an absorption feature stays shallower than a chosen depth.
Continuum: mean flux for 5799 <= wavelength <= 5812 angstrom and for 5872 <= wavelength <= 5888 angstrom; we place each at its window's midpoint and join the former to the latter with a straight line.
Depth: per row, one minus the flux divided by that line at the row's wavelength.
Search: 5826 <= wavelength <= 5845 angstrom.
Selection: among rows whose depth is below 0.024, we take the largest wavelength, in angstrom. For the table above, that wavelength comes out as 5843.33 angstrom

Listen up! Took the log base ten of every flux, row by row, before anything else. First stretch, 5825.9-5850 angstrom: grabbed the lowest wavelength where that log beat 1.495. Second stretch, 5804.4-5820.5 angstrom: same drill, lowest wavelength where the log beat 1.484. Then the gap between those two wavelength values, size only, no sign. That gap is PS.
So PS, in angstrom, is 21.4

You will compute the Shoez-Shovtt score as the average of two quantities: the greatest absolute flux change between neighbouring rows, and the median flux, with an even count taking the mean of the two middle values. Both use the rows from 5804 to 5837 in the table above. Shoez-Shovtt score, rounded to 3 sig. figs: 16.8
